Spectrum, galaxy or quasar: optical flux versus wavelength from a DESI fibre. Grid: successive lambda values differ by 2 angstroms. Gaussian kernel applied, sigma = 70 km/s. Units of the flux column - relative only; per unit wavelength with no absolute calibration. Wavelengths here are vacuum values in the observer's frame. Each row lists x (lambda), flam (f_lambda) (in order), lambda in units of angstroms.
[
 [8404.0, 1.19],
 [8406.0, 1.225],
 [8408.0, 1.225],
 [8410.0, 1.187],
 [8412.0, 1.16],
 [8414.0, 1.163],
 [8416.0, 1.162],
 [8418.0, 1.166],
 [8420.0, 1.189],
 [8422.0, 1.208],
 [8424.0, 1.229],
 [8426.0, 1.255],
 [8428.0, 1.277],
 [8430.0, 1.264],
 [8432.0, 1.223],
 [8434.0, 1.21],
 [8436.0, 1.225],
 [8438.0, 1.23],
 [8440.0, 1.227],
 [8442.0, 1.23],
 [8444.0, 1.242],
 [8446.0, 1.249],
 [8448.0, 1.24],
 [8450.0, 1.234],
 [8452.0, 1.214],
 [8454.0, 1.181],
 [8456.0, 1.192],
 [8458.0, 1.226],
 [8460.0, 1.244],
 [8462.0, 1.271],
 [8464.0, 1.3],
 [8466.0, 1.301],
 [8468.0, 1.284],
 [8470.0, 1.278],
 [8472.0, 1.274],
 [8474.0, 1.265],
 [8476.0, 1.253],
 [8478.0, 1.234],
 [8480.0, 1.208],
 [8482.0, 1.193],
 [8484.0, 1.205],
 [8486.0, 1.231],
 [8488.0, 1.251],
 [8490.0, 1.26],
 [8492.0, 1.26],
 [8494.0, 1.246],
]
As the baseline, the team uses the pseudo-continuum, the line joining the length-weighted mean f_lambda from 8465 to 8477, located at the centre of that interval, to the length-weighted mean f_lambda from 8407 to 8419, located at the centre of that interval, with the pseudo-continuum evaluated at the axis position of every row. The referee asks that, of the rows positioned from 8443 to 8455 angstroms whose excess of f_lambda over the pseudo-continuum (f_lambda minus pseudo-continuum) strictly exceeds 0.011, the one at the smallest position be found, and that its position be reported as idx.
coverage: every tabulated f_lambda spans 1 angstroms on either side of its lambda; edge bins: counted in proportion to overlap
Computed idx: 8444.0 angstroms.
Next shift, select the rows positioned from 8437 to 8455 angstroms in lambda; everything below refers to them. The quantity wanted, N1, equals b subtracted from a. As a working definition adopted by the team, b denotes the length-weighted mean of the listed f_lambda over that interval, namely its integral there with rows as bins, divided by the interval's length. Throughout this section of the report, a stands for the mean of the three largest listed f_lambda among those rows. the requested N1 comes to 0.016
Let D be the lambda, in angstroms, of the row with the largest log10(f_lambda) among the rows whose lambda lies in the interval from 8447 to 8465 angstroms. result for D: 8464.0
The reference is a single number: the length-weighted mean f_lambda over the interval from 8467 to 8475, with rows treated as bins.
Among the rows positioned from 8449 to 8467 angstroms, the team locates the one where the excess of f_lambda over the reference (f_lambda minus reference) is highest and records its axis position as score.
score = 8466.0 angstroms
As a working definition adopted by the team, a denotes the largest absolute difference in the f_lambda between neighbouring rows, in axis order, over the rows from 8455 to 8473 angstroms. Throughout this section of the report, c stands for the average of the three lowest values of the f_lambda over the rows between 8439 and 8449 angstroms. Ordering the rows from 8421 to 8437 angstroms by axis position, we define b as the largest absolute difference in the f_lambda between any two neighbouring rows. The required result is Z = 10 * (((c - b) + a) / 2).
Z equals 6.13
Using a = 0.034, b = 0.041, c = 1.23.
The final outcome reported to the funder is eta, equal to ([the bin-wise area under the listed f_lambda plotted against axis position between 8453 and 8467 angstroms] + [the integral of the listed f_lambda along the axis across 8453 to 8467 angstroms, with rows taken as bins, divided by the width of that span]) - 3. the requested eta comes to 15.7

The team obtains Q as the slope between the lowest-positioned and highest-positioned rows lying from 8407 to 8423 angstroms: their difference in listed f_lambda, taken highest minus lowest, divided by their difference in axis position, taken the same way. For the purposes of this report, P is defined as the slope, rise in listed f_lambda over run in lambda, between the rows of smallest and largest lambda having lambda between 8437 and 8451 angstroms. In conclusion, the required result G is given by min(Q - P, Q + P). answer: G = -0.002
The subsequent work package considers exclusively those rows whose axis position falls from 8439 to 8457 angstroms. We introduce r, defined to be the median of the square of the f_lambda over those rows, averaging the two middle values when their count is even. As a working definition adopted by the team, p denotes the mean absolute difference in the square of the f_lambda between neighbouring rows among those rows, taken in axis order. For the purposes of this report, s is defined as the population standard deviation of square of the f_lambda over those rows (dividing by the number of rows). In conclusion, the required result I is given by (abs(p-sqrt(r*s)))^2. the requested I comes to 0.06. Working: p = 0.031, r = 1.51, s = 0.053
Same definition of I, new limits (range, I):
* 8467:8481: 0.08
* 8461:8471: 0.04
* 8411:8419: 0.01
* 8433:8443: 0.02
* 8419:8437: 0.07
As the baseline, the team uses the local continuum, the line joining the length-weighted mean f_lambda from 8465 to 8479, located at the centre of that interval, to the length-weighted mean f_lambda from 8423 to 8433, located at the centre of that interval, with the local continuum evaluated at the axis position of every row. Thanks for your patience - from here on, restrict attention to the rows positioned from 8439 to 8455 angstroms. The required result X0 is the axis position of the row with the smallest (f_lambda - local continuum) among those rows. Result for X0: 8454.0 angstroms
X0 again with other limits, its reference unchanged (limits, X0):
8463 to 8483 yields 8482.0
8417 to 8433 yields 8418.0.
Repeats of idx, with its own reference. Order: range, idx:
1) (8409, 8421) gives 8410.0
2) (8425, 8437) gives 8426.0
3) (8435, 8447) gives 8444.0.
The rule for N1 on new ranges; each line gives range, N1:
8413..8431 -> 0.053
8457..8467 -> 0.022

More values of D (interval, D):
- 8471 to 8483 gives 8472.0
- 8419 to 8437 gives 8428.0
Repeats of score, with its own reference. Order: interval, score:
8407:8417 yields 8408.0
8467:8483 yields 8468.0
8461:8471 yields 8466.0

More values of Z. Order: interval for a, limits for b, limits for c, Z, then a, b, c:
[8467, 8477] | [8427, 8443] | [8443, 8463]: 5.83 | 0.012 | 0.041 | 1.20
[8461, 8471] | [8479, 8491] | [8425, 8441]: 6.11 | 0.029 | 0.026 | 1.22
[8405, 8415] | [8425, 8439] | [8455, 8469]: 6.09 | 0.038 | 0.041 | 1.22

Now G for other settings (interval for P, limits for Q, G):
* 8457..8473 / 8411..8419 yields -0.002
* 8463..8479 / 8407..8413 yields -0.021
